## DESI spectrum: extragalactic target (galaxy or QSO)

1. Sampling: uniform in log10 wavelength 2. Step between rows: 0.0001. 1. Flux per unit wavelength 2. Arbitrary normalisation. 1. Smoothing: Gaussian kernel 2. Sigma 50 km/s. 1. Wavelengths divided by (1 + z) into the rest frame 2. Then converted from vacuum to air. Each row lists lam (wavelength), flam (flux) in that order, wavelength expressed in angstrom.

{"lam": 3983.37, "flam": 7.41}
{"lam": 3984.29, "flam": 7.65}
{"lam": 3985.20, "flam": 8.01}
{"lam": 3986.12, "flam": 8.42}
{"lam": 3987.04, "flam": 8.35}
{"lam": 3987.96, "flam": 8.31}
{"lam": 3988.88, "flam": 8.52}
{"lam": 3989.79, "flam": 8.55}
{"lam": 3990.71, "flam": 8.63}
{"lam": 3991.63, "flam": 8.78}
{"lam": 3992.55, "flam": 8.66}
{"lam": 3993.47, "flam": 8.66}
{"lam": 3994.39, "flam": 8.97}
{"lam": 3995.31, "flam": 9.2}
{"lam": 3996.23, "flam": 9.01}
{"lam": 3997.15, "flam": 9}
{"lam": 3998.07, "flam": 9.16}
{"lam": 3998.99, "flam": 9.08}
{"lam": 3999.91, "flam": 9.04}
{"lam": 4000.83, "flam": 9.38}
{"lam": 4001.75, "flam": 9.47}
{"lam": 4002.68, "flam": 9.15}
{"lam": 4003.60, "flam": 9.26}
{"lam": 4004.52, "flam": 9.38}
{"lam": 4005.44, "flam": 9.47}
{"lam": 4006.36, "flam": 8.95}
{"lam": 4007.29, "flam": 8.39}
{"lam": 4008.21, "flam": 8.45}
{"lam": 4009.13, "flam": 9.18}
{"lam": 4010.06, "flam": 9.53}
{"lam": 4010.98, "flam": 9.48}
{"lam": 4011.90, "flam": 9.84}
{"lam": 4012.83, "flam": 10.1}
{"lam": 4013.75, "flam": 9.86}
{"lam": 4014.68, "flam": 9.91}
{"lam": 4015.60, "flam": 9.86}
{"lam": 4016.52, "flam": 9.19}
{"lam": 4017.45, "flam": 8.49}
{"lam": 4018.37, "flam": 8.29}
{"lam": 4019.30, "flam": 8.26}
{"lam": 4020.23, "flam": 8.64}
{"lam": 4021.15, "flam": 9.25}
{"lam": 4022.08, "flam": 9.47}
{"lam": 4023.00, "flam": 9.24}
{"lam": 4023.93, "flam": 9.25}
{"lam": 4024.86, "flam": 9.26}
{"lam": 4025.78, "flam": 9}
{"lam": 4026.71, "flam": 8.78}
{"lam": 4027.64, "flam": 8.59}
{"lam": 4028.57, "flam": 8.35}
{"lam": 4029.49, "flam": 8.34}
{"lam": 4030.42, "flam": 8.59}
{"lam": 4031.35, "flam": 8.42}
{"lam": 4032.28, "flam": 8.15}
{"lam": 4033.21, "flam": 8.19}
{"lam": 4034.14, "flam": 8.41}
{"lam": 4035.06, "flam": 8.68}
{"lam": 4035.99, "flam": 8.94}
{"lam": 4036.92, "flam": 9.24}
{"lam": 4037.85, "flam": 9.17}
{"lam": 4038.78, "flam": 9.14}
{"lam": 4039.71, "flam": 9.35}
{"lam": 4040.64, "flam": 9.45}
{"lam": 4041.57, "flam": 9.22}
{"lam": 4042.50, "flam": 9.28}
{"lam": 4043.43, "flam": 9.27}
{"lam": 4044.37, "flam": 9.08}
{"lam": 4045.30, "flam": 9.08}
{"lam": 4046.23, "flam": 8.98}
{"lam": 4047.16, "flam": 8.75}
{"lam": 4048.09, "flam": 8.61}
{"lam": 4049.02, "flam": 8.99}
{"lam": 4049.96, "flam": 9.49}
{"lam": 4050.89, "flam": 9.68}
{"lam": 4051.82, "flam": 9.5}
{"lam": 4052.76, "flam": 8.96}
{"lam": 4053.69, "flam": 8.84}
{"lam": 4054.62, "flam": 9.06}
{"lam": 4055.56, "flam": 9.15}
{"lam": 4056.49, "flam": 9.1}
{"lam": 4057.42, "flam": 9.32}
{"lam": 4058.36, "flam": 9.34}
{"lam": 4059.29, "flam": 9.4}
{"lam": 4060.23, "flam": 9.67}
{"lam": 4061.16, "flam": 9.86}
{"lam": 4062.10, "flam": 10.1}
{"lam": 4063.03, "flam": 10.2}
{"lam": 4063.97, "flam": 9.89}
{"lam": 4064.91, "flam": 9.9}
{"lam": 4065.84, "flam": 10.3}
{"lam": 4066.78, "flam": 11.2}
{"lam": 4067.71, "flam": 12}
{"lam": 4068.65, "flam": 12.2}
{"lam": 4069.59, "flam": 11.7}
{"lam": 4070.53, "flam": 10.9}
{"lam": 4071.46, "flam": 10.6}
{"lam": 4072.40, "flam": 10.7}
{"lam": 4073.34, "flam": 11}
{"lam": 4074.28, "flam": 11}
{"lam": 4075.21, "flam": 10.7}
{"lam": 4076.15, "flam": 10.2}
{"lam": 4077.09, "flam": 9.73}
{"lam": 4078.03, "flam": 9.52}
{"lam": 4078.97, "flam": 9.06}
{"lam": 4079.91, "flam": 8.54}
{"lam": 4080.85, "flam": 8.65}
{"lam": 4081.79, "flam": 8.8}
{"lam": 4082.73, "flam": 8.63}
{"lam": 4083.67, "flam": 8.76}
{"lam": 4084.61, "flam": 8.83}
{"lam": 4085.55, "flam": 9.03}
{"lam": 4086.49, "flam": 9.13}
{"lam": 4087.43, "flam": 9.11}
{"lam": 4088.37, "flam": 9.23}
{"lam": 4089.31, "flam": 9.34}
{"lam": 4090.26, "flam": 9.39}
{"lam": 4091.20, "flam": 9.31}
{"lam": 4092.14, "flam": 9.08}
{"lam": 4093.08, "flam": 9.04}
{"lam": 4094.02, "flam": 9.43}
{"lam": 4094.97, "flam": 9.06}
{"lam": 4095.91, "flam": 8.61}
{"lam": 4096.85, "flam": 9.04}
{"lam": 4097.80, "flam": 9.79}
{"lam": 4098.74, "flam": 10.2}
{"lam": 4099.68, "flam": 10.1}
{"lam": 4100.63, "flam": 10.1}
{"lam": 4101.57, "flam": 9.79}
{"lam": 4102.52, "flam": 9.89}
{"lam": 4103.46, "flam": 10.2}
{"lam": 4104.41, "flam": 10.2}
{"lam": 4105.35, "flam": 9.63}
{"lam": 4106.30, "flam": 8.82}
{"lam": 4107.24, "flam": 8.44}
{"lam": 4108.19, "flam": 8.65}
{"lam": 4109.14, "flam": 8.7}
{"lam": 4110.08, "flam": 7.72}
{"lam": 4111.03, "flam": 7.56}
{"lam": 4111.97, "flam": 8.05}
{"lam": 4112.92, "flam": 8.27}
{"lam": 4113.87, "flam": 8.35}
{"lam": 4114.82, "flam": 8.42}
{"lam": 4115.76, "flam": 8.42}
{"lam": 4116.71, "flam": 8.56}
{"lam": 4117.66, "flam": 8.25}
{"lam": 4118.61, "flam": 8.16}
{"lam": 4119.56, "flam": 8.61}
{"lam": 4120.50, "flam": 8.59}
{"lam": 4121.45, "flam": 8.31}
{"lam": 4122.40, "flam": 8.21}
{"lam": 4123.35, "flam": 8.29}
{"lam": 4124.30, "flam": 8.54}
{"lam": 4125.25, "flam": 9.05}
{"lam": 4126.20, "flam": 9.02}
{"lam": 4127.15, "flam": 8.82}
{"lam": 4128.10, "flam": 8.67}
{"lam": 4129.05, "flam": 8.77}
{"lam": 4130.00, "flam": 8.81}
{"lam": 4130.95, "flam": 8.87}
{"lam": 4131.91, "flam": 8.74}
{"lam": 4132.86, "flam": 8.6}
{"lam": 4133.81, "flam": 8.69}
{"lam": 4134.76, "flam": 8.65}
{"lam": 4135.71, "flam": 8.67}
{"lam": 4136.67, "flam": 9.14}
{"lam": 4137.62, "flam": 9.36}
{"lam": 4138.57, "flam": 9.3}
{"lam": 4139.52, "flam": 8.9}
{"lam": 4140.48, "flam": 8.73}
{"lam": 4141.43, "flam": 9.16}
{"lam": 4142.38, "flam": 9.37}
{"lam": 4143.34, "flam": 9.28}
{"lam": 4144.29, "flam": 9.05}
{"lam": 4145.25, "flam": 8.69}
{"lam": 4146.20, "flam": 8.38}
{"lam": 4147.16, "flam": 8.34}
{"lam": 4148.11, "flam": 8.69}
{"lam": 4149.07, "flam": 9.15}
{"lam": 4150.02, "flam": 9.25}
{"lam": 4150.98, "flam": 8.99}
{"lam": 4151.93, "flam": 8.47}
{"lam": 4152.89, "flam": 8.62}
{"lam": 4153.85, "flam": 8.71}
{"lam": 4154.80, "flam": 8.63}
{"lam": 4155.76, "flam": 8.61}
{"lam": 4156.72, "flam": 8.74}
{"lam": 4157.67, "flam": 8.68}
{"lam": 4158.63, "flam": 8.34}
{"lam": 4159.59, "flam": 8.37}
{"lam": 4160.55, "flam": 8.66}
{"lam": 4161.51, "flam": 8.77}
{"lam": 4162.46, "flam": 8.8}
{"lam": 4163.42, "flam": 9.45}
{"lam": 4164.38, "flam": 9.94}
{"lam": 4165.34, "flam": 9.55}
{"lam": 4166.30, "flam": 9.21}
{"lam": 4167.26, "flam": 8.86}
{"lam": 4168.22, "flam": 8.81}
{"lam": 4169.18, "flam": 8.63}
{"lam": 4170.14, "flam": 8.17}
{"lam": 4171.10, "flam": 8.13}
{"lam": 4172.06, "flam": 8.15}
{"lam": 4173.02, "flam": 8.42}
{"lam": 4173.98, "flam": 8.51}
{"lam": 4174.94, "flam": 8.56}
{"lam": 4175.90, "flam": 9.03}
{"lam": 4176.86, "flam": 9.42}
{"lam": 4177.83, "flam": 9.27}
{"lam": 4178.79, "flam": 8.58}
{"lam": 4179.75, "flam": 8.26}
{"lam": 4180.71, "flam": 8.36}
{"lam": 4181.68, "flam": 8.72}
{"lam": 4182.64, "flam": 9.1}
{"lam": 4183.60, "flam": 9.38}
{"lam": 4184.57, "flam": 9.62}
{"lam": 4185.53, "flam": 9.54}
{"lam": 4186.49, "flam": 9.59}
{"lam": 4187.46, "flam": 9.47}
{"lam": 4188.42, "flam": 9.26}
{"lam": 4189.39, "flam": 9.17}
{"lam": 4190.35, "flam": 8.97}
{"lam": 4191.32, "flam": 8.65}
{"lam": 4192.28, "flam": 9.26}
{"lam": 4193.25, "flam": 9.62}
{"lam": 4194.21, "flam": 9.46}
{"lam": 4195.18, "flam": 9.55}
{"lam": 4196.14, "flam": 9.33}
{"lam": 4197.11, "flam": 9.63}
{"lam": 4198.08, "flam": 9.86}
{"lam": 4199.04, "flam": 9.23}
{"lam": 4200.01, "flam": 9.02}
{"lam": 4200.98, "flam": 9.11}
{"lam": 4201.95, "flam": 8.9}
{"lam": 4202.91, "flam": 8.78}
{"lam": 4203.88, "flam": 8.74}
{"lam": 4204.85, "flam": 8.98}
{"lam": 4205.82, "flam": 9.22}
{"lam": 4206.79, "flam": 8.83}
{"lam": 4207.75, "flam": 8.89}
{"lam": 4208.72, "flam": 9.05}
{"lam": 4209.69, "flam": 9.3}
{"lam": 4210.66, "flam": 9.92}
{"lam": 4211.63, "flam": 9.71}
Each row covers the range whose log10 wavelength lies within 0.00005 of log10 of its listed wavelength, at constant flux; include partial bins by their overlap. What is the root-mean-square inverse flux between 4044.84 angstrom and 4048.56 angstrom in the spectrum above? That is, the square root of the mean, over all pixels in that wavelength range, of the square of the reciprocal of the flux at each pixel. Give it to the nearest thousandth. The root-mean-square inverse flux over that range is 0.113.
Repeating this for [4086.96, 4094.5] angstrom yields 0.108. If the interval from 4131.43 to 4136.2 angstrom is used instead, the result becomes 0.115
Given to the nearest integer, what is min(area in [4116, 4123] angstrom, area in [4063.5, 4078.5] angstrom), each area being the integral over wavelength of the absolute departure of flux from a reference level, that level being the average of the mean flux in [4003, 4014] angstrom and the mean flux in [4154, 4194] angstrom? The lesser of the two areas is 5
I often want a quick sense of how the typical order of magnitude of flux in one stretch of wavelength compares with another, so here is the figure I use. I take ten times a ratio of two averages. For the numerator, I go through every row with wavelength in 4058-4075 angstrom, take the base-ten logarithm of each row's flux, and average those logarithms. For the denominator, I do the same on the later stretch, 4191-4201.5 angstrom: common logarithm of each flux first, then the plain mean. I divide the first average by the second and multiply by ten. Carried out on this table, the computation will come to 10.5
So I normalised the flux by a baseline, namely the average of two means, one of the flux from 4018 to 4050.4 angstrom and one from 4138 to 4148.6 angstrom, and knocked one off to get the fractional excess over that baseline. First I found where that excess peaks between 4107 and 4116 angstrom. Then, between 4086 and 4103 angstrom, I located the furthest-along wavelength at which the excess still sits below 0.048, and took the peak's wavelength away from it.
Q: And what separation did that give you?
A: -12.3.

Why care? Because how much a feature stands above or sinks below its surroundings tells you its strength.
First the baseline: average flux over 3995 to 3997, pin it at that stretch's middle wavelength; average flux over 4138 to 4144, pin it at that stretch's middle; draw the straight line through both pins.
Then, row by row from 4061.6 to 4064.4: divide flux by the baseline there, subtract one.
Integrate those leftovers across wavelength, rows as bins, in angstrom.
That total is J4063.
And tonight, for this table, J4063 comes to 0.29 angstrom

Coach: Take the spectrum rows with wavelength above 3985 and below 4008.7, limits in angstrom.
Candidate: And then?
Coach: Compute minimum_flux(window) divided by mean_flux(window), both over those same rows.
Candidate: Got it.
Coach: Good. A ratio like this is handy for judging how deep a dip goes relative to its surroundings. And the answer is 0.90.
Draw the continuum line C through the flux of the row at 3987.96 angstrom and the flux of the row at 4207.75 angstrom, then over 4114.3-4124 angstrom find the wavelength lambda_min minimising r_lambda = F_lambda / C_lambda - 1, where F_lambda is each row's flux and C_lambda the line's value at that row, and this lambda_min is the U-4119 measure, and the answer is 4118.61 angstrom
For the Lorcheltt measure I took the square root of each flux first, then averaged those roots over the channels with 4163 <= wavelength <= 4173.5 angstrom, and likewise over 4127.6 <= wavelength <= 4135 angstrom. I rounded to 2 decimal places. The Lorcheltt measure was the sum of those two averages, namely 5.93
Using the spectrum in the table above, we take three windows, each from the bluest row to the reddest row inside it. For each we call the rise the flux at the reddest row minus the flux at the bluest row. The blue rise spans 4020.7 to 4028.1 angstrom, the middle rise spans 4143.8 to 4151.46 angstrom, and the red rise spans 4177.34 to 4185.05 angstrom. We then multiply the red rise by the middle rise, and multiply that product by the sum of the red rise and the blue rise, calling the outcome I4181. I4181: 0.0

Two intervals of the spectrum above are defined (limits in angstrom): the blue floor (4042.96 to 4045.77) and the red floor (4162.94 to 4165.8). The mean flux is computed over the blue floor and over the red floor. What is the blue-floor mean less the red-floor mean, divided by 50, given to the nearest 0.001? -0.010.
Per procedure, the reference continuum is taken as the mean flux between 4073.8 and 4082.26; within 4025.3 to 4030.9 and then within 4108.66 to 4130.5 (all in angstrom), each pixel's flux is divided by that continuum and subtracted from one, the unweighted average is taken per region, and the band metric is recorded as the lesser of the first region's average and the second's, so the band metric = 0.101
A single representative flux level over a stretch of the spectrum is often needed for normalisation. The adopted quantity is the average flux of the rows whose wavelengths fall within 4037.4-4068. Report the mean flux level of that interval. 9.5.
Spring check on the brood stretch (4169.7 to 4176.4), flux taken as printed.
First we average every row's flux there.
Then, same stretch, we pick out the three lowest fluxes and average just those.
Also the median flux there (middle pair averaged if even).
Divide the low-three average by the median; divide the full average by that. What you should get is 8.7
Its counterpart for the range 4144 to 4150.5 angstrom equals 9.0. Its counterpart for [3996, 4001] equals 9.2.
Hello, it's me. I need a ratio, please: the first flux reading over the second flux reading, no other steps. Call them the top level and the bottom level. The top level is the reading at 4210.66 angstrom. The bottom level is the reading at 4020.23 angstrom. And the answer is 1.15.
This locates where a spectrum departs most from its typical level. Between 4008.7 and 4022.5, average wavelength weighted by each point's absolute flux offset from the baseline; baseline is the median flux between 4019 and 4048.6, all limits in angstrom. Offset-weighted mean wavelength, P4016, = 4015.2 angstrom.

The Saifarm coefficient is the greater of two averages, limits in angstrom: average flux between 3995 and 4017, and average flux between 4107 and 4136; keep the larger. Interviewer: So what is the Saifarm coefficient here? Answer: 9.31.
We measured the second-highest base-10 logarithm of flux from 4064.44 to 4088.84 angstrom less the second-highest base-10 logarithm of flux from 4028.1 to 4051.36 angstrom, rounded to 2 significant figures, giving 0.10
